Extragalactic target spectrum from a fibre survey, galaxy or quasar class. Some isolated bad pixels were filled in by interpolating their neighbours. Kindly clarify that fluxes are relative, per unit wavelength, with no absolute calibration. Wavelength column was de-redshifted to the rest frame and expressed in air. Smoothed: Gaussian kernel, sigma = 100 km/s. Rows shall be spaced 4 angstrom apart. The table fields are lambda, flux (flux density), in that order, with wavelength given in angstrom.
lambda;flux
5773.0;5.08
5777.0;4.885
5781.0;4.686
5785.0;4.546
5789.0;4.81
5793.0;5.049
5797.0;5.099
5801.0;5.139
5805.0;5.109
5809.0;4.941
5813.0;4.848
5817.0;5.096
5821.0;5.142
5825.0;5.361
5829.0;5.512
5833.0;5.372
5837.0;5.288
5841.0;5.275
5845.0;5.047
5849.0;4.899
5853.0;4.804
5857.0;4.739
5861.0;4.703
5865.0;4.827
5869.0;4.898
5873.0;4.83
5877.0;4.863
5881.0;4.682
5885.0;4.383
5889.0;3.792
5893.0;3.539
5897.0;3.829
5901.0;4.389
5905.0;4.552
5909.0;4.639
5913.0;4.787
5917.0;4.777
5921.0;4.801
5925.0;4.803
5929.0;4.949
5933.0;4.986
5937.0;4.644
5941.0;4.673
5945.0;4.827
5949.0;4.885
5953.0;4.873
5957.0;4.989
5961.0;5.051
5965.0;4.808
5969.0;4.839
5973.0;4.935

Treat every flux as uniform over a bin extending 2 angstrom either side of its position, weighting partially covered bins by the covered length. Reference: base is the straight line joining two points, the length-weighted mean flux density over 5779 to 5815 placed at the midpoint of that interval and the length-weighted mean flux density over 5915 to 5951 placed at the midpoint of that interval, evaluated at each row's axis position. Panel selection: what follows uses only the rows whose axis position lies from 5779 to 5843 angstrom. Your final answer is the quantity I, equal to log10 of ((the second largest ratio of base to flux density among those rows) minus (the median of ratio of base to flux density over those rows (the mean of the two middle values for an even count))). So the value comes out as -1.0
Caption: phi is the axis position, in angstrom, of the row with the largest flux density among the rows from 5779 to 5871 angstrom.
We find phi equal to 5829.0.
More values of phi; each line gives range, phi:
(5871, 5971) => 5961.0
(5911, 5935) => 5933.0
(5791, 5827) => 5825.0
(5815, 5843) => 5829.0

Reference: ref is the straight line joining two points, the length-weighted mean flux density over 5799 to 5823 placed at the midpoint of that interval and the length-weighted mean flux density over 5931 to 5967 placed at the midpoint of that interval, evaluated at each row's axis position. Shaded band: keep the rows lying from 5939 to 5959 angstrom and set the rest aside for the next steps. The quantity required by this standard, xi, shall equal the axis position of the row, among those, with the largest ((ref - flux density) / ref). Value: 5941.0 angstrom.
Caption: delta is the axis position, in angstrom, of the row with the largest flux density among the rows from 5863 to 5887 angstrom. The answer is 5869.0 angstrom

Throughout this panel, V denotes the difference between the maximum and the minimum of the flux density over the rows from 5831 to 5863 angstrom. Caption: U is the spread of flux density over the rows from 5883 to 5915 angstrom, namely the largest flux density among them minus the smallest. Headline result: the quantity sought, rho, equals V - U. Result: -0.6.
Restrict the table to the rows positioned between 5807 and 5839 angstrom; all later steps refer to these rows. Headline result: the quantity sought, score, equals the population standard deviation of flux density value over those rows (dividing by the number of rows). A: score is 0.21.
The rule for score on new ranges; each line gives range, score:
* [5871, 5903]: 0.48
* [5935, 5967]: 0.13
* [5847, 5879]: 0.07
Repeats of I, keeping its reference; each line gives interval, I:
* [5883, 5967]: -0.6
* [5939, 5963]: -1.9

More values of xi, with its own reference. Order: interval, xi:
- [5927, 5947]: 5937.0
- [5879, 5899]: 5893.0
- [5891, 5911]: 5893.0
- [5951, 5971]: 5965.0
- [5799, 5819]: 5813.0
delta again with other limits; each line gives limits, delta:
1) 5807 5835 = 5829.0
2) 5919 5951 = 5933.0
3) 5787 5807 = 5801.0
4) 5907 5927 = 5925.0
